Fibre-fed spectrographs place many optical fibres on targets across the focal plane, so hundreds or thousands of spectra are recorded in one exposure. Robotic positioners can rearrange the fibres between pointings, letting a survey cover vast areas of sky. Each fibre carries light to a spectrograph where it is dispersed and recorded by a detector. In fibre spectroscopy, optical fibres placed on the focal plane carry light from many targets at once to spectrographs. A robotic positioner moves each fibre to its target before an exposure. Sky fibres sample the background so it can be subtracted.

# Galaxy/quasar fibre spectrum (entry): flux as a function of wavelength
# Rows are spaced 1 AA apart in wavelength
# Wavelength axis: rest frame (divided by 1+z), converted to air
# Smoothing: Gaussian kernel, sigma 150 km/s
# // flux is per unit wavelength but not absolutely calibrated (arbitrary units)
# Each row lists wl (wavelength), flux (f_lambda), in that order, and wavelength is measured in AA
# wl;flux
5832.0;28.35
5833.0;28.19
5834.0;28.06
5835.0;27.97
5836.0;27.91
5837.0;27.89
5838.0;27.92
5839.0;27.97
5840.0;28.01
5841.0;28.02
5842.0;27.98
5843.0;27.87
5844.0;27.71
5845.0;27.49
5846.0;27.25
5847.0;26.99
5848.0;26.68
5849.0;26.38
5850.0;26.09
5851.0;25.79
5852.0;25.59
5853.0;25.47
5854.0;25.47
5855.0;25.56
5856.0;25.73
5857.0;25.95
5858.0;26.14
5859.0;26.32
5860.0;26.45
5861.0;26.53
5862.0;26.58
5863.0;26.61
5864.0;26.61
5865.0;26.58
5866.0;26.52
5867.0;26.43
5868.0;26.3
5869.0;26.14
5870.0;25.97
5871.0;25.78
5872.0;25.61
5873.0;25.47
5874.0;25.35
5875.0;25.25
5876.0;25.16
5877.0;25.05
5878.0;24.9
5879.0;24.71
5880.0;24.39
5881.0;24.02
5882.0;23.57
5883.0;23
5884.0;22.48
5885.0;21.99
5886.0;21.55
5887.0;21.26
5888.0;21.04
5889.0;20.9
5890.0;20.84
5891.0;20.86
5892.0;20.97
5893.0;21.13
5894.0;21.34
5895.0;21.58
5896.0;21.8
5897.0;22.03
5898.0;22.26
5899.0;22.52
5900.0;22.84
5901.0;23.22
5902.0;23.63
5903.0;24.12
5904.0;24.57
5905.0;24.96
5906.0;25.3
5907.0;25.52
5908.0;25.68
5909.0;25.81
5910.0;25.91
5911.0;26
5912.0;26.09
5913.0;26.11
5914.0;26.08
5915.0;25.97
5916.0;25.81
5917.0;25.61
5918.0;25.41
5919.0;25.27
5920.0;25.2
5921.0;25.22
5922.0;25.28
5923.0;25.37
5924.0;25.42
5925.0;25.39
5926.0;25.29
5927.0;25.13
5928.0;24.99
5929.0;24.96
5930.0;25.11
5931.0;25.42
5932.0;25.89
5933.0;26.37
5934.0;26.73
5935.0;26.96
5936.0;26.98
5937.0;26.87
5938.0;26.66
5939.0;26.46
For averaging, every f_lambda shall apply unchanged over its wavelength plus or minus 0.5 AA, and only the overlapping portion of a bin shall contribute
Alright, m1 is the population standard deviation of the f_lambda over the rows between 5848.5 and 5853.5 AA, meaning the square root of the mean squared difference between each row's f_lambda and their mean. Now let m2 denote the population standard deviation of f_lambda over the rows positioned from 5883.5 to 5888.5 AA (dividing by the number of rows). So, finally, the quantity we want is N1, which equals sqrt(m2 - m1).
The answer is 0.43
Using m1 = 0.333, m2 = 0.52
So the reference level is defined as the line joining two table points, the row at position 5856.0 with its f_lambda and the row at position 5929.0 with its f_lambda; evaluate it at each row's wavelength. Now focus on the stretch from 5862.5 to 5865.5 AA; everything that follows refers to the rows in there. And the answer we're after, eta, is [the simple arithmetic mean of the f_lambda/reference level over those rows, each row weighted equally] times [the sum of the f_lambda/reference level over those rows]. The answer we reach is 3.23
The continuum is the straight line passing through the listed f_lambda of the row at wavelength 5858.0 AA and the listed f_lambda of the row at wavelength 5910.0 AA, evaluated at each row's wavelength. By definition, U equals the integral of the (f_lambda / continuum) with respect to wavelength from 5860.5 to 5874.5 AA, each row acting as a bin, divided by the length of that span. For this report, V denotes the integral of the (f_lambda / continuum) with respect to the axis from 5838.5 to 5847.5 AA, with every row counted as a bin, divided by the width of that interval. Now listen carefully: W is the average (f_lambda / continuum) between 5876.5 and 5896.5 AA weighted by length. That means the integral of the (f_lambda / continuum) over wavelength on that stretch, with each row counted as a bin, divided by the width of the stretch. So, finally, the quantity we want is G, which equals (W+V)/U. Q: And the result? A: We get 1.9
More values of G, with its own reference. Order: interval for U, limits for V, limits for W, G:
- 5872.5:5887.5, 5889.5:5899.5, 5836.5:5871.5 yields 2.0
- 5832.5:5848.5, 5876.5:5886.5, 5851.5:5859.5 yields 1.8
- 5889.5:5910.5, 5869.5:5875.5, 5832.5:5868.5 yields 2.2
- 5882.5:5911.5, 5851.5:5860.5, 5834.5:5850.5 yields 2.3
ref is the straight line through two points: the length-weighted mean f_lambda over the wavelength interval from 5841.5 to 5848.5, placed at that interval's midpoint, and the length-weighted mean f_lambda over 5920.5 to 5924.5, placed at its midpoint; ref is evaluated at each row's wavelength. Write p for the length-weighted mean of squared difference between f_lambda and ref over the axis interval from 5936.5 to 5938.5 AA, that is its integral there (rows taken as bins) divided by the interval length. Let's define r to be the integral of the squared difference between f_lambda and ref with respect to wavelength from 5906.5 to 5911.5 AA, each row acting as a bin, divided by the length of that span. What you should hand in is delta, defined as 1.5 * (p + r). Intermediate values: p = 3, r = 0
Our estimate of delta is 5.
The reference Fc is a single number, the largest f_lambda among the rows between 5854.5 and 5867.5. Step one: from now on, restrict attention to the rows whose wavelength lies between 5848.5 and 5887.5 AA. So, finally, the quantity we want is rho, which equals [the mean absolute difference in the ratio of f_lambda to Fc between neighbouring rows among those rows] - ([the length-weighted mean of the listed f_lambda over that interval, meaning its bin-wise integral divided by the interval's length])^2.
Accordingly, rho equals -638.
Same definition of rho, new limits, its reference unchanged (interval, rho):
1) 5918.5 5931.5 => -637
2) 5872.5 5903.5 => -523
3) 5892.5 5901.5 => -488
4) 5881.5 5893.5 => -468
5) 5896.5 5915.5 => -608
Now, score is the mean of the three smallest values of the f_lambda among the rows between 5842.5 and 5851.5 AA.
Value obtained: 26.1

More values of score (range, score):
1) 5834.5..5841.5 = 27.9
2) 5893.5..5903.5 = 21.6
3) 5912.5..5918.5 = 25.6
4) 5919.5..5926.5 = 25.2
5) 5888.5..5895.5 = 20.9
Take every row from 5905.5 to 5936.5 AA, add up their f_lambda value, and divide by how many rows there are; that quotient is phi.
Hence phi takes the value 25.7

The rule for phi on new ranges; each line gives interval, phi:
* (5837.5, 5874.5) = 26.5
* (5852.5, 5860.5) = 25.9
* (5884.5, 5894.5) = 21.2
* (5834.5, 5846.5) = 27.8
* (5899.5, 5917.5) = 25.2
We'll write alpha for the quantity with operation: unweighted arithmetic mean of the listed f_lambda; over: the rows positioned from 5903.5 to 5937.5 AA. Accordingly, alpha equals 25.7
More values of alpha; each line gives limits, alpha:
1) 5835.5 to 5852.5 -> 27.3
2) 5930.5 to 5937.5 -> 26.5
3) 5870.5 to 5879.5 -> 25.3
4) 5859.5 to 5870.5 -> 26.4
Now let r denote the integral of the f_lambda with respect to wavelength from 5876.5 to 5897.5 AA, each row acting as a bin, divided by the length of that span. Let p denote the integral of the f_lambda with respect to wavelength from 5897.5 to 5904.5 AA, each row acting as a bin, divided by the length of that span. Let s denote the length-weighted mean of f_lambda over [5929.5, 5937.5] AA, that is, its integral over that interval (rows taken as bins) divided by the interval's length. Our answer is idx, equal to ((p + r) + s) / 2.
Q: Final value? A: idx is 36.0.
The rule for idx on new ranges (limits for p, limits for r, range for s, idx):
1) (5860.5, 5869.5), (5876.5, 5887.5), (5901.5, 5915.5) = 37.6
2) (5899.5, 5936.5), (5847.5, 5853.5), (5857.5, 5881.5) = 38.6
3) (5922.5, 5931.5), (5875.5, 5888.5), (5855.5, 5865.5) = 37.4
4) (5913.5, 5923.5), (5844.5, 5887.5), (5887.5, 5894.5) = 36.0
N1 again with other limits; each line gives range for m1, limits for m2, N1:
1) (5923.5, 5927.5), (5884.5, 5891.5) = 0.53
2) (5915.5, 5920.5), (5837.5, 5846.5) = 0.17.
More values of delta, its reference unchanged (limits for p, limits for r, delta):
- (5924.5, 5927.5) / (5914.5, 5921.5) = 0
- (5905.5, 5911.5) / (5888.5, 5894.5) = 40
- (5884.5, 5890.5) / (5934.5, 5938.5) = 43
